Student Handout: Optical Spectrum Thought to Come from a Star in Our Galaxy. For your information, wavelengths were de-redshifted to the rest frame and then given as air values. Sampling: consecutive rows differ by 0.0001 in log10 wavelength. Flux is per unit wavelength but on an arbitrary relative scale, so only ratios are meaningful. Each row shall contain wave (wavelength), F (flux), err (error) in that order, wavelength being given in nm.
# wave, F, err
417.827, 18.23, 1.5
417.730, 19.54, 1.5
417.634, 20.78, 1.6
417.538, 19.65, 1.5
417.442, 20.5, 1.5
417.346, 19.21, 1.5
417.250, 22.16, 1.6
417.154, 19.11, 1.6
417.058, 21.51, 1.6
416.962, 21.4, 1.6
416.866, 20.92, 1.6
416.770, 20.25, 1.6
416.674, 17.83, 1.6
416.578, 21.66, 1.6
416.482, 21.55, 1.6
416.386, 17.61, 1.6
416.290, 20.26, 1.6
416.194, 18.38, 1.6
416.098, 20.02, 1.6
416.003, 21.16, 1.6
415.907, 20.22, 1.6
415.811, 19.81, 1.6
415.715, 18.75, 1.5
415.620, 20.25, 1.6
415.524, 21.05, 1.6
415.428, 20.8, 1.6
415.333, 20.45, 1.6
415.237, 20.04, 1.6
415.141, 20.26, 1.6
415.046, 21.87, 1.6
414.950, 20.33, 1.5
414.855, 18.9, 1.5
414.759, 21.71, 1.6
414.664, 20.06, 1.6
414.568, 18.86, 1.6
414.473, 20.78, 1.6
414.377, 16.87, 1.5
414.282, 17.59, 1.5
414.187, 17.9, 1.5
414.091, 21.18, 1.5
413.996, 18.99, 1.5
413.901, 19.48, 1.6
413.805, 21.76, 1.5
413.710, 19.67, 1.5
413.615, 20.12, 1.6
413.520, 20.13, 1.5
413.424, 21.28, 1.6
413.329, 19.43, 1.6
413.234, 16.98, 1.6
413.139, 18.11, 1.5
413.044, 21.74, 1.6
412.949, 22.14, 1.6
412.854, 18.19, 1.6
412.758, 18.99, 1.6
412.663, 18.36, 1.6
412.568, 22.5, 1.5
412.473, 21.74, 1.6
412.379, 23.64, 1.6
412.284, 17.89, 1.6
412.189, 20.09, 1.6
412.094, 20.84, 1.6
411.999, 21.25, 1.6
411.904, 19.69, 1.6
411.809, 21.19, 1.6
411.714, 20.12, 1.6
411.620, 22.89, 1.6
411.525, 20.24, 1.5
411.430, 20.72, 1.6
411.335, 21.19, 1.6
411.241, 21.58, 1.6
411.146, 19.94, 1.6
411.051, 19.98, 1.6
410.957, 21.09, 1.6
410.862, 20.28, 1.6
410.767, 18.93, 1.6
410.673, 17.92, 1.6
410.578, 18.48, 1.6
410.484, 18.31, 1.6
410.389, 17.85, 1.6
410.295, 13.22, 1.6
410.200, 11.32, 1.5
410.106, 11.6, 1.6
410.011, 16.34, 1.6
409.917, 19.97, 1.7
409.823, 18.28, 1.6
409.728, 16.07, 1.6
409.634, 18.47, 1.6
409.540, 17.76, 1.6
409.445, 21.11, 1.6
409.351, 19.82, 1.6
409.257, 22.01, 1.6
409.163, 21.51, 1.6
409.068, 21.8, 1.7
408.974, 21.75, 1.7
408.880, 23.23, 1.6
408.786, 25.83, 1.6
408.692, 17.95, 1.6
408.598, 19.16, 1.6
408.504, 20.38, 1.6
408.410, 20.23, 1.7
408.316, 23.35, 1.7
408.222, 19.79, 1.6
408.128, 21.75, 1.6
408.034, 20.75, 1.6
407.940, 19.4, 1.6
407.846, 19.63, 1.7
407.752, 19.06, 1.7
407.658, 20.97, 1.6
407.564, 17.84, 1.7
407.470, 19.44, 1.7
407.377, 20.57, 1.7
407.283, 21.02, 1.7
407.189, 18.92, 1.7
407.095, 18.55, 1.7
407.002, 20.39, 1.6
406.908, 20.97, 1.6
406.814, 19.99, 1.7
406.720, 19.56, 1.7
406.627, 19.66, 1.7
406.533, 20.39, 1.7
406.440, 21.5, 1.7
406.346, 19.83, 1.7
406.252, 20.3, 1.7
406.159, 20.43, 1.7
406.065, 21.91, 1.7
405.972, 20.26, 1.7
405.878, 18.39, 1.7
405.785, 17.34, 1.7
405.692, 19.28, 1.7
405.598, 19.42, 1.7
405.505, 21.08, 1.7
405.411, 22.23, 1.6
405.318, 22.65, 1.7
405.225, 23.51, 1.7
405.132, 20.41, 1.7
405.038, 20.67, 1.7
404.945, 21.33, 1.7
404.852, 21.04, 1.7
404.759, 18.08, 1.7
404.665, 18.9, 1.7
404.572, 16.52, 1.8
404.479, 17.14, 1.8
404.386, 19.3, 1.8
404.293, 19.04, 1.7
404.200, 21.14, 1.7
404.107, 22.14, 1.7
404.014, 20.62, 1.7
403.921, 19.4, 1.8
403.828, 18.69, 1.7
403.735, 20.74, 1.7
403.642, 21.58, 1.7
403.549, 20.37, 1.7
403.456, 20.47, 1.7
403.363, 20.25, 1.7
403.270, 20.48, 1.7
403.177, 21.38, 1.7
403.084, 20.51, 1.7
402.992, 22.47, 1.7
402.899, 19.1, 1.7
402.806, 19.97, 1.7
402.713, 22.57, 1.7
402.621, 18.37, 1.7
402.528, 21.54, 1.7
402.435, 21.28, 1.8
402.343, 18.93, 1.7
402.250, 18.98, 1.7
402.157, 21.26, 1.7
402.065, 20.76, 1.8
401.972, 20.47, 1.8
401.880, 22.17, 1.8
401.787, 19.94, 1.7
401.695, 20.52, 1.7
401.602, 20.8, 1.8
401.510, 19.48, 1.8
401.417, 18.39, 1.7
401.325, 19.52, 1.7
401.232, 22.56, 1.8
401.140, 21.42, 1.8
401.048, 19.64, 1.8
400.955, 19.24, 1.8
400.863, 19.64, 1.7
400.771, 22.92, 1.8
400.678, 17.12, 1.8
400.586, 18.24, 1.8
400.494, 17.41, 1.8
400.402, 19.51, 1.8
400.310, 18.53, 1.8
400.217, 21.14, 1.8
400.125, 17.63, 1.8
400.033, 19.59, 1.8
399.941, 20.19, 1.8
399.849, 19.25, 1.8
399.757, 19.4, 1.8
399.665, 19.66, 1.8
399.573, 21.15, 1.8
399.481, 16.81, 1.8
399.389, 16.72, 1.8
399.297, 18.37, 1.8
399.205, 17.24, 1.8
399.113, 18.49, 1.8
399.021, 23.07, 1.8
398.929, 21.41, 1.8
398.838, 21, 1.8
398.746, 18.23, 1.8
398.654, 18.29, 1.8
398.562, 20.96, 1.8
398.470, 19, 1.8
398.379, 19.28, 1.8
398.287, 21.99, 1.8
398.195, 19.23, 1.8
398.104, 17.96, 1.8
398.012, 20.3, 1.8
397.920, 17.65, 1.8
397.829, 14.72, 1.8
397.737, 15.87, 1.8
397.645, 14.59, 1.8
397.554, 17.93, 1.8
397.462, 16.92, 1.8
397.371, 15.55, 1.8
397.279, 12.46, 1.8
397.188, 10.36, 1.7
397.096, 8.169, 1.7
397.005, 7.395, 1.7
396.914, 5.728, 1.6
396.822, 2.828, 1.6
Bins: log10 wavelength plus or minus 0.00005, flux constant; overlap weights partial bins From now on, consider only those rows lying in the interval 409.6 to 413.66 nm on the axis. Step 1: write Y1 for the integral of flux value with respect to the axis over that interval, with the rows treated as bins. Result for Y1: 78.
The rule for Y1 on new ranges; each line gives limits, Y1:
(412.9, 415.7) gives 56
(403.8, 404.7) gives 17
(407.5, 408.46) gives 19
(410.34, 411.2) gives 17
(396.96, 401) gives 73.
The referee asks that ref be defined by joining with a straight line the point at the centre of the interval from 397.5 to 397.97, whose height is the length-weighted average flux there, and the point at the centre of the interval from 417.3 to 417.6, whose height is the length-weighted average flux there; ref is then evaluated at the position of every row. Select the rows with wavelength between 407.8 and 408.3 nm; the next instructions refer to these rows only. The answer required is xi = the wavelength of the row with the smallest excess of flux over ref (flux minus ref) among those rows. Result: 407.940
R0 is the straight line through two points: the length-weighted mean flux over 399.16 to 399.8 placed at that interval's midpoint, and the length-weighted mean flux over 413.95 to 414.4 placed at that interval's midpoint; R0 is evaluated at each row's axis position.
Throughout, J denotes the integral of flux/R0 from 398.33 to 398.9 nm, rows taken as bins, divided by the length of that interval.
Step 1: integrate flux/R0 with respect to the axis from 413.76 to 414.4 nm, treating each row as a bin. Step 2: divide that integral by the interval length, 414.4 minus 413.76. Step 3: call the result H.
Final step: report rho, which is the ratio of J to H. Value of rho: 1.03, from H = 1.03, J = 1.06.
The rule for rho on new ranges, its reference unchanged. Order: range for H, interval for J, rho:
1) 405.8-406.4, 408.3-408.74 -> 1.00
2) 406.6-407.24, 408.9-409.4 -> 1.09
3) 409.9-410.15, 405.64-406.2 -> 1.26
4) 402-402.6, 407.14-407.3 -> 0.97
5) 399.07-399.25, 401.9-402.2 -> 1.17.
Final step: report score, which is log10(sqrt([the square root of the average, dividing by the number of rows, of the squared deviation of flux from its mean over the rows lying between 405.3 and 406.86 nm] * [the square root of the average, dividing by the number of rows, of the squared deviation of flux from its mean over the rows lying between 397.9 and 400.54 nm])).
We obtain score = 0.16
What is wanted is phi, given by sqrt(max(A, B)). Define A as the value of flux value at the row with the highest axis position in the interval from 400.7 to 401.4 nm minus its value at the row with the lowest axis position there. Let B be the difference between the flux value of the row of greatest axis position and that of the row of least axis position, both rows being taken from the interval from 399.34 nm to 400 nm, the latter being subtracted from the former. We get 1.9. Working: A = -3.4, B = 3.5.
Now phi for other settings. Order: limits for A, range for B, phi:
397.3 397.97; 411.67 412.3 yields 1.4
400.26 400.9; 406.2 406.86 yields 1.1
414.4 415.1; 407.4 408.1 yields 1.1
